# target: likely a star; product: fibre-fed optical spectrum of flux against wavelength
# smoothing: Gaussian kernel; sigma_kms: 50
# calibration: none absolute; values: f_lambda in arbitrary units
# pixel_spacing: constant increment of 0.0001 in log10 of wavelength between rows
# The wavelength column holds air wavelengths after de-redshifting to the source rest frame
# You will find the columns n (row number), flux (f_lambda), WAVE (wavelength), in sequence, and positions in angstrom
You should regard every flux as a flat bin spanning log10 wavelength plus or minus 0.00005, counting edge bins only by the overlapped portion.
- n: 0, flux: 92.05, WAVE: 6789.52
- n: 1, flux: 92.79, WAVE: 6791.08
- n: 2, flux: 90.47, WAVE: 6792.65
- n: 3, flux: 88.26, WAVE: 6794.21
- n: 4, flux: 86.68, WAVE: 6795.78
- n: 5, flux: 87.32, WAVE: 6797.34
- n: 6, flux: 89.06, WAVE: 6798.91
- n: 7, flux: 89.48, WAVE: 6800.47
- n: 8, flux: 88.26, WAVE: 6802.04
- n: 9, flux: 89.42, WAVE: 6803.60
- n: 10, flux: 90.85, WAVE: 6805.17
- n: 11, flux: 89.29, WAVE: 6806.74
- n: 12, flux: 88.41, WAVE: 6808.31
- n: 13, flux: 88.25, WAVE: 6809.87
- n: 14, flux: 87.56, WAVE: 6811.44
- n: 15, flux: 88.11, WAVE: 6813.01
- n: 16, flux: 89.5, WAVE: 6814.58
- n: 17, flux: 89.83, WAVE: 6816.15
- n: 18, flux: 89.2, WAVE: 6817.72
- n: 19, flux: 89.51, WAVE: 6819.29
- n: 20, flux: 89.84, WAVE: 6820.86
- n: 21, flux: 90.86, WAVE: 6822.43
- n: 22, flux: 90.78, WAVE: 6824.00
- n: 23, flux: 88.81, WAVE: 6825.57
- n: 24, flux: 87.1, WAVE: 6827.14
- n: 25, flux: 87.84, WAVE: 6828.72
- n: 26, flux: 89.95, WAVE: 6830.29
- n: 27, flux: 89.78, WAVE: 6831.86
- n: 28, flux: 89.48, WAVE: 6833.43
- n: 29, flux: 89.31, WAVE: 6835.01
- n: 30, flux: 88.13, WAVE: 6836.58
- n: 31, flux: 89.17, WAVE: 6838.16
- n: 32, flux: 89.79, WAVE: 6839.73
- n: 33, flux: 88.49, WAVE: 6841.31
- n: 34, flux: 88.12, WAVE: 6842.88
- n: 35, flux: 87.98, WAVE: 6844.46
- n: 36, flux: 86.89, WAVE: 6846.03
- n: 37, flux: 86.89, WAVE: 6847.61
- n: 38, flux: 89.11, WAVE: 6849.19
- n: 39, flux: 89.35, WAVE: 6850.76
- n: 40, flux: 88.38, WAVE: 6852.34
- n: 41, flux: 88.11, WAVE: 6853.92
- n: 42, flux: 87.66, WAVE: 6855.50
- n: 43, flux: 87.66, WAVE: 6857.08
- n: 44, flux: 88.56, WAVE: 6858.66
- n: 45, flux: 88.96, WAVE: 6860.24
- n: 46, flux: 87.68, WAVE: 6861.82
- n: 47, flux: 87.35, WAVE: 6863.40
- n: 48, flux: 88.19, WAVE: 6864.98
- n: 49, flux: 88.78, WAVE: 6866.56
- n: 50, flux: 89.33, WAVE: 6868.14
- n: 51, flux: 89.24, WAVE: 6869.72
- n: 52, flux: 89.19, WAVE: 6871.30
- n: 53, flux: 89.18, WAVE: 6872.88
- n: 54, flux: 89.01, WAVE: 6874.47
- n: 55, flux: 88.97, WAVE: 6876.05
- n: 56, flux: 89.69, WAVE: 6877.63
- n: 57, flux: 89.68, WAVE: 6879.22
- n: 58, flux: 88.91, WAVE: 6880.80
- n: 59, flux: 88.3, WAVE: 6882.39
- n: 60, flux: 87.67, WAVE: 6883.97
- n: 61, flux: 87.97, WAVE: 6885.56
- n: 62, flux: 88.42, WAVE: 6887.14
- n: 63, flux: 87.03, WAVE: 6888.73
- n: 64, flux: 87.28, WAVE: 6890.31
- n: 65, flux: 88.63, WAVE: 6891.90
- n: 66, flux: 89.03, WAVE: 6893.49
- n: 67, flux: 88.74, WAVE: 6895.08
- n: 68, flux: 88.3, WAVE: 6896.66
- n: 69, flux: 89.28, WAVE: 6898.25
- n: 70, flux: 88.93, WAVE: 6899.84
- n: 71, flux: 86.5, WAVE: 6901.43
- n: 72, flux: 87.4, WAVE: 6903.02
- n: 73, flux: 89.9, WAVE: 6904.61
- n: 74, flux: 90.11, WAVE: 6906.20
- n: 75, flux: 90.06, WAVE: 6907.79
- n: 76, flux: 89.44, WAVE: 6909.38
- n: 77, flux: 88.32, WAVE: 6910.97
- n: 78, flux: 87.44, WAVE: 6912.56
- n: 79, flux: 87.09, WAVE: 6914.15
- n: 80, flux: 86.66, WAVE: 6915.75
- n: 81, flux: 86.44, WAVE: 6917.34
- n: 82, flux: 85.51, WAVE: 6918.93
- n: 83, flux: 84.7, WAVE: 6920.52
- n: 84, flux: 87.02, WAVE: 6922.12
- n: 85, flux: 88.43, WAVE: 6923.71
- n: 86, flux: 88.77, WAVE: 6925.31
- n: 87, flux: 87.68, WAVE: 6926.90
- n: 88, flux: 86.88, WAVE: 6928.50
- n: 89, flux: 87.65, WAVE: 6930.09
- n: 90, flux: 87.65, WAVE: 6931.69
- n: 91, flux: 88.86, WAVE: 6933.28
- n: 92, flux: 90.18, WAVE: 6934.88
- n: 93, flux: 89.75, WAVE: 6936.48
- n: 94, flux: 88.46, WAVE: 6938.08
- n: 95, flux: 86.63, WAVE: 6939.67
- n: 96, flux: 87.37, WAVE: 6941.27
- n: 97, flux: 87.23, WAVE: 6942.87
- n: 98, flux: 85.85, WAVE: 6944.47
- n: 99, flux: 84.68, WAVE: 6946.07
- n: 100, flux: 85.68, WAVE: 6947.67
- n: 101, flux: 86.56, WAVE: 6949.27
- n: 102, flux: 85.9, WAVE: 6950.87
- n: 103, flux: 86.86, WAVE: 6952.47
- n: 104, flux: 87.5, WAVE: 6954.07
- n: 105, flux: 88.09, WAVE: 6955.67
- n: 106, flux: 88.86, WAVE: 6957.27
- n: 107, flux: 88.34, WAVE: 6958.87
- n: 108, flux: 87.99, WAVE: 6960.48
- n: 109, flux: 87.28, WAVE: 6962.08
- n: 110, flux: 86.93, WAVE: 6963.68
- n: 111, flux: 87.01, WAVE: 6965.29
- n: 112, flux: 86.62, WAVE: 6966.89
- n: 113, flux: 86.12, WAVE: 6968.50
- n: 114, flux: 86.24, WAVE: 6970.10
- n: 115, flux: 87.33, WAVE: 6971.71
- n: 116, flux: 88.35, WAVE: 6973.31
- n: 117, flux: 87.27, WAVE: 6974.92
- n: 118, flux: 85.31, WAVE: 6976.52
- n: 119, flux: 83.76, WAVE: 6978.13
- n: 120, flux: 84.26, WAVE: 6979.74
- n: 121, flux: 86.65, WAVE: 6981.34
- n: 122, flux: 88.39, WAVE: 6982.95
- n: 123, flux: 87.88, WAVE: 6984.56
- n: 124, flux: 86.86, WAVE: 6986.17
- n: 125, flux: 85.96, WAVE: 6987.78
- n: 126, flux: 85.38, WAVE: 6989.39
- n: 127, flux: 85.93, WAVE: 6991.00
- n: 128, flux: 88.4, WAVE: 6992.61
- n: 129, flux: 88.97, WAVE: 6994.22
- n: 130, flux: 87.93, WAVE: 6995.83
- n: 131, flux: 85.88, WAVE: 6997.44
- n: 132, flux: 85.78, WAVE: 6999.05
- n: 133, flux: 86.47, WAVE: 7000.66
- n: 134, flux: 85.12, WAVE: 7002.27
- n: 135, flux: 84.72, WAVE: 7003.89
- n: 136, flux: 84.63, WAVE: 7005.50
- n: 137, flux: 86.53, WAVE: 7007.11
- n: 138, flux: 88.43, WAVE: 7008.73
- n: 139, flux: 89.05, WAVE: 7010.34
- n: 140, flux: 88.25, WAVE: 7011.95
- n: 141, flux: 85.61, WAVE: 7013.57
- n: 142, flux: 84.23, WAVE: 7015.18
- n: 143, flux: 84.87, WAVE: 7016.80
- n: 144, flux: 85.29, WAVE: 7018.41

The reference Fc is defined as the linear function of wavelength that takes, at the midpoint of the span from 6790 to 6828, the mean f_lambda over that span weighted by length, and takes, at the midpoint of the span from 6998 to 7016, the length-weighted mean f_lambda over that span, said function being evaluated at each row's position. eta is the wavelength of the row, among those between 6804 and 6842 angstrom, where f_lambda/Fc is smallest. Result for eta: 6827.14 angstrom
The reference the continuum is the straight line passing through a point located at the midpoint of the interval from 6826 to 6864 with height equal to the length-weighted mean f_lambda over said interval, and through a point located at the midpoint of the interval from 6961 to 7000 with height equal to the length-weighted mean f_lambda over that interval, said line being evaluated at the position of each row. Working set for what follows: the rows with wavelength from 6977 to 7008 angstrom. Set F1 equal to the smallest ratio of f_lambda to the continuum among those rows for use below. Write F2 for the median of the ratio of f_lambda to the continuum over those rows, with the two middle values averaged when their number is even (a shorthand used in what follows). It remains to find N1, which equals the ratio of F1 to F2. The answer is 0.973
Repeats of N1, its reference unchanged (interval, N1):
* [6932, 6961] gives 0.968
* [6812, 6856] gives 0.977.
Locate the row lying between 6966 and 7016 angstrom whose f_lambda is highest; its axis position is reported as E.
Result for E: 7010.34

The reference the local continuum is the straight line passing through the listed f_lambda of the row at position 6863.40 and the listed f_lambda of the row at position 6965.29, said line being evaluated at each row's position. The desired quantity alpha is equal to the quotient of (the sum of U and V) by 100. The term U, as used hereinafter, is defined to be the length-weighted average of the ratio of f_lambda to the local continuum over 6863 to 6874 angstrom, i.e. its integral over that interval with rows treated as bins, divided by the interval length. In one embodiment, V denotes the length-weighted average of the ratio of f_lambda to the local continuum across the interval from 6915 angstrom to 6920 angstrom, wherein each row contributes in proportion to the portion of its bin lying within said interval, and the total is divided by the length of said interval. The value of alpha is 0.0201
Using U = 1.02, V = 0.99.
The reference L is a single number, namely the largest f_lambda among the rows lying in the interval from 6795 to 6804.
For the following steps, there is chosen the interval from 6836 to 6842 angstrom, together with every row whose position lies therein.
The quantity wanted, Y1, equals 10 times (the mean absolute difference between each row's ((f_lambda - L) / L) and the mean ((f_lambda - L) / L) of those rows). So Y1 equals 0.07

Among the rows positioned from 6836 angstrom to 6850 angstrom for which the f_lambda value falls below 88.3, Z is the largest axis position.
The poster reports 6847.61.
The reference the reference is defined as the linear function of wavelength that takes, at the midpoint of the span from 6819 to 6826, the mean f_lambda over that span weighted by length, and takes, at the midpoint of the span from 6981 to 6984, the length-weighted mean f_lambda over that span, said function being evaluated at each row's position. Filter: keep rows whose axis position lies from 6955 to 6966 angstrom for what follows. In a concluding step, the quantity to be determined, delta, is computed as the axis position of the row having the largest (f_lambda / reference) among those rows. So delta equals 6957.27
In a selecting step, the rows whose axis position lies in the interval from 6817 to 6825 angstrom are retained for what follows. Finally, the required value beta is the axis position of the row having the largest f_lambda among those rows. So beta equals 6822.43 angstrom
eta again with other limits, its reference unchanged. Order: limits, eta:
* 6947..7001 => 6978.13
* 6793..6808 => 6795.78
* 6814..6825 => 6817.72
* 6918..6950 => 6920.52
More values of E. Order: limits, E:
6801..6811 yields 6805.17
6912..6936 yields 6934.88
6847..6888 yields 6877.63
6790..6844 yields 6791.08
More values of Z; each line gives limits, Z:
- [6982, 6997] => 6995.83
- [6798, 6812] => 6811.44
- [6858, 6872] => 6864.98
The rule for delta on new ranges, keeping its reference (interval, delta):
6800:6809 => 6805.17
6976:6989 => 6982.95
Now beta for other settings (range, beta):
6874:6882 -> 6877.63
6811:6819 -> 6816.15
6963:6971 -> 6965.29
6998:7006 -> 7000.66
